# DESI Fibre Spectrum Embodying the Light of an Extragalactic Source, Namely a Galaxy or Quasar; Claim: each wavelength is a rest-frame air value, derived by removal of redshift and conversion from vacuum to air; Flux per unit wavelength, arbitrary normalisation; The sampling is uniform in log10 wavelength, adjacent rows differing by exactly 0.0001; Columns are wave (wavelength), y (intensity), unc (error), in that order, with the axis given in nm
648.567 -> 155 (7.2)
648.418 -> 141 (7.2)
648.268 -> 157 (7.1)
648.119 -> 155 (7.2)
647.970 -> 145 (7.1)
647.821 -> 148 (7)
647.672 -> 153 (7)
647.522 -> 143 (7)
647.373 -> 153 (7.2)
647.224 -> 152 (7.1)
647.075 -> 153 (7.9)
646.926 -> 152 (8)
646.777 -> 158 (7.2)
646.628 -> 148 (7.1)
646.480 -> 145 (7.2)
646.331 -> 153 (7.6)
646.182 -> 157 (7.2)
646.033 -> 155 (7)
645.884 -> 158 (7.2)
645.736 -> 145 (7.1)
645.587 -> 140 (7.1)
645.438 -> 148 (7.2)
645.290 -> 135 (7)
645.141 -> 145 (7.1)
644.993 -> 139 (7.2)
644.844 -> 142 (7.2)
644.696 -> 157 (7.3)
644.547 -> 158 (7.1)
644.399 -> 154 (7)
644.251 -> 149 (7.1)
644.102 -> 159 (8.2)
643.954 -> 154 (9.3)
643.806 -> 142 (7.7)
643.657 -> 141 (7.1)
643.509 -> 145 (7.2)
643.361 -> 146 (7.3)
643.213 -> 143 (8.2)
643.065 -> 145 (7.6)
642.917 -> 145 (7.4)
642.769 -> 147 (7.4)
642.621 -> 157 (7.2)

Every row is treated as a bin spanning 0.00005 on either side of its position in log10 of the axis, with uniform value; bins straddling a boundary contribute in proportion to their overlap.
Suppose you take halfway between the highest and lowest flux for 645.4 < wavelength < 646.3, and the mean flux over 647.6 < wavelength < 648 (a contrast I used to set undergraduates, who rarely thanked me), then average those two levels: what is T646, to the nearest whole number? 149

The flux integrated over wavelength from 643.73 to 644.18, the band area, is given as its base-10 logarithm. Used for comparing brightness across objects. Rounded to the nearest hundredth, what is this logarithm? 1.83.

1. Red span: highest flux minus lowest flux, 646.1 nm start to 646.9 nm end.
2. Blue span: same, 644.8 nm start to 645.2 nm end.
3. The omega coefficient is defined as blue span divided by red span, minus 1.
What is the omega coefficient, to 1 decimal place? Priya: -0.5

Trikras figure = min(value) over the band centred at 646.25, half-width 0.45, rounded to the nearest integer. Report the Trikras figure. 145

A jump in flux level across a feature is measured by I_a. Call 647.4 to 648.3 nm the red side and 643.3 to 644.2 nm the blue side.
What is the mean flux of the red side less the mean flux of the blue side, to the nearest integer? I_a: 2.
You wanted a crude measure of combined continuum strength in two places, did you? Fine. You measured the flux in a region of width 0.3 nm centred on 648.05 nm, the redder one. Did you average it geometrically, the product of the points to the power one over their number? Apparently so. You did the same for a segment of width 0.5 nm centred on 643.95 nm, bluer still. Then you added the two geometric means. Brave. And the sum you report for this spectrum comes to 301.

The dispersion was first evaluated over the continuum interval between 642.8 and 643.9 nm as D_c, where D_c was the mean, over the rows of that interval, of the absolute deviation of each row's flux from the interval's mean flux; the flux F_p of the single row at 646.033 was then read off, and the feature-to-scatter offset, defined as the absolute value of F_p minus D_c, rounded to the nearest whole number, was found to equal 153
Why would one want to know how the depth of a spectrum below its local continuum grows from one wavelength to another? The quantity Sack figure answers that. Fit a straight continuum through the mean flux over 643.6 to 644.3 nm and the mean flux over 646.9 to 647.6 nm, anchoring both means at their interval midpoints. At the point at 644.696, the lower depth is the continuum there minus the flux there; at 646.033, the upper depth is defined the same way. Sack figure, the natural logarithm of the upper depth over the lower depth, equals -0.4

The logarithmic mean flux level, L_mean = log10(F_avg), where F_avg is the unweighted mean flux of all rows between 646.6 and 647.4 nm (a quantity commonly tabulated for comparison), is 2.18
